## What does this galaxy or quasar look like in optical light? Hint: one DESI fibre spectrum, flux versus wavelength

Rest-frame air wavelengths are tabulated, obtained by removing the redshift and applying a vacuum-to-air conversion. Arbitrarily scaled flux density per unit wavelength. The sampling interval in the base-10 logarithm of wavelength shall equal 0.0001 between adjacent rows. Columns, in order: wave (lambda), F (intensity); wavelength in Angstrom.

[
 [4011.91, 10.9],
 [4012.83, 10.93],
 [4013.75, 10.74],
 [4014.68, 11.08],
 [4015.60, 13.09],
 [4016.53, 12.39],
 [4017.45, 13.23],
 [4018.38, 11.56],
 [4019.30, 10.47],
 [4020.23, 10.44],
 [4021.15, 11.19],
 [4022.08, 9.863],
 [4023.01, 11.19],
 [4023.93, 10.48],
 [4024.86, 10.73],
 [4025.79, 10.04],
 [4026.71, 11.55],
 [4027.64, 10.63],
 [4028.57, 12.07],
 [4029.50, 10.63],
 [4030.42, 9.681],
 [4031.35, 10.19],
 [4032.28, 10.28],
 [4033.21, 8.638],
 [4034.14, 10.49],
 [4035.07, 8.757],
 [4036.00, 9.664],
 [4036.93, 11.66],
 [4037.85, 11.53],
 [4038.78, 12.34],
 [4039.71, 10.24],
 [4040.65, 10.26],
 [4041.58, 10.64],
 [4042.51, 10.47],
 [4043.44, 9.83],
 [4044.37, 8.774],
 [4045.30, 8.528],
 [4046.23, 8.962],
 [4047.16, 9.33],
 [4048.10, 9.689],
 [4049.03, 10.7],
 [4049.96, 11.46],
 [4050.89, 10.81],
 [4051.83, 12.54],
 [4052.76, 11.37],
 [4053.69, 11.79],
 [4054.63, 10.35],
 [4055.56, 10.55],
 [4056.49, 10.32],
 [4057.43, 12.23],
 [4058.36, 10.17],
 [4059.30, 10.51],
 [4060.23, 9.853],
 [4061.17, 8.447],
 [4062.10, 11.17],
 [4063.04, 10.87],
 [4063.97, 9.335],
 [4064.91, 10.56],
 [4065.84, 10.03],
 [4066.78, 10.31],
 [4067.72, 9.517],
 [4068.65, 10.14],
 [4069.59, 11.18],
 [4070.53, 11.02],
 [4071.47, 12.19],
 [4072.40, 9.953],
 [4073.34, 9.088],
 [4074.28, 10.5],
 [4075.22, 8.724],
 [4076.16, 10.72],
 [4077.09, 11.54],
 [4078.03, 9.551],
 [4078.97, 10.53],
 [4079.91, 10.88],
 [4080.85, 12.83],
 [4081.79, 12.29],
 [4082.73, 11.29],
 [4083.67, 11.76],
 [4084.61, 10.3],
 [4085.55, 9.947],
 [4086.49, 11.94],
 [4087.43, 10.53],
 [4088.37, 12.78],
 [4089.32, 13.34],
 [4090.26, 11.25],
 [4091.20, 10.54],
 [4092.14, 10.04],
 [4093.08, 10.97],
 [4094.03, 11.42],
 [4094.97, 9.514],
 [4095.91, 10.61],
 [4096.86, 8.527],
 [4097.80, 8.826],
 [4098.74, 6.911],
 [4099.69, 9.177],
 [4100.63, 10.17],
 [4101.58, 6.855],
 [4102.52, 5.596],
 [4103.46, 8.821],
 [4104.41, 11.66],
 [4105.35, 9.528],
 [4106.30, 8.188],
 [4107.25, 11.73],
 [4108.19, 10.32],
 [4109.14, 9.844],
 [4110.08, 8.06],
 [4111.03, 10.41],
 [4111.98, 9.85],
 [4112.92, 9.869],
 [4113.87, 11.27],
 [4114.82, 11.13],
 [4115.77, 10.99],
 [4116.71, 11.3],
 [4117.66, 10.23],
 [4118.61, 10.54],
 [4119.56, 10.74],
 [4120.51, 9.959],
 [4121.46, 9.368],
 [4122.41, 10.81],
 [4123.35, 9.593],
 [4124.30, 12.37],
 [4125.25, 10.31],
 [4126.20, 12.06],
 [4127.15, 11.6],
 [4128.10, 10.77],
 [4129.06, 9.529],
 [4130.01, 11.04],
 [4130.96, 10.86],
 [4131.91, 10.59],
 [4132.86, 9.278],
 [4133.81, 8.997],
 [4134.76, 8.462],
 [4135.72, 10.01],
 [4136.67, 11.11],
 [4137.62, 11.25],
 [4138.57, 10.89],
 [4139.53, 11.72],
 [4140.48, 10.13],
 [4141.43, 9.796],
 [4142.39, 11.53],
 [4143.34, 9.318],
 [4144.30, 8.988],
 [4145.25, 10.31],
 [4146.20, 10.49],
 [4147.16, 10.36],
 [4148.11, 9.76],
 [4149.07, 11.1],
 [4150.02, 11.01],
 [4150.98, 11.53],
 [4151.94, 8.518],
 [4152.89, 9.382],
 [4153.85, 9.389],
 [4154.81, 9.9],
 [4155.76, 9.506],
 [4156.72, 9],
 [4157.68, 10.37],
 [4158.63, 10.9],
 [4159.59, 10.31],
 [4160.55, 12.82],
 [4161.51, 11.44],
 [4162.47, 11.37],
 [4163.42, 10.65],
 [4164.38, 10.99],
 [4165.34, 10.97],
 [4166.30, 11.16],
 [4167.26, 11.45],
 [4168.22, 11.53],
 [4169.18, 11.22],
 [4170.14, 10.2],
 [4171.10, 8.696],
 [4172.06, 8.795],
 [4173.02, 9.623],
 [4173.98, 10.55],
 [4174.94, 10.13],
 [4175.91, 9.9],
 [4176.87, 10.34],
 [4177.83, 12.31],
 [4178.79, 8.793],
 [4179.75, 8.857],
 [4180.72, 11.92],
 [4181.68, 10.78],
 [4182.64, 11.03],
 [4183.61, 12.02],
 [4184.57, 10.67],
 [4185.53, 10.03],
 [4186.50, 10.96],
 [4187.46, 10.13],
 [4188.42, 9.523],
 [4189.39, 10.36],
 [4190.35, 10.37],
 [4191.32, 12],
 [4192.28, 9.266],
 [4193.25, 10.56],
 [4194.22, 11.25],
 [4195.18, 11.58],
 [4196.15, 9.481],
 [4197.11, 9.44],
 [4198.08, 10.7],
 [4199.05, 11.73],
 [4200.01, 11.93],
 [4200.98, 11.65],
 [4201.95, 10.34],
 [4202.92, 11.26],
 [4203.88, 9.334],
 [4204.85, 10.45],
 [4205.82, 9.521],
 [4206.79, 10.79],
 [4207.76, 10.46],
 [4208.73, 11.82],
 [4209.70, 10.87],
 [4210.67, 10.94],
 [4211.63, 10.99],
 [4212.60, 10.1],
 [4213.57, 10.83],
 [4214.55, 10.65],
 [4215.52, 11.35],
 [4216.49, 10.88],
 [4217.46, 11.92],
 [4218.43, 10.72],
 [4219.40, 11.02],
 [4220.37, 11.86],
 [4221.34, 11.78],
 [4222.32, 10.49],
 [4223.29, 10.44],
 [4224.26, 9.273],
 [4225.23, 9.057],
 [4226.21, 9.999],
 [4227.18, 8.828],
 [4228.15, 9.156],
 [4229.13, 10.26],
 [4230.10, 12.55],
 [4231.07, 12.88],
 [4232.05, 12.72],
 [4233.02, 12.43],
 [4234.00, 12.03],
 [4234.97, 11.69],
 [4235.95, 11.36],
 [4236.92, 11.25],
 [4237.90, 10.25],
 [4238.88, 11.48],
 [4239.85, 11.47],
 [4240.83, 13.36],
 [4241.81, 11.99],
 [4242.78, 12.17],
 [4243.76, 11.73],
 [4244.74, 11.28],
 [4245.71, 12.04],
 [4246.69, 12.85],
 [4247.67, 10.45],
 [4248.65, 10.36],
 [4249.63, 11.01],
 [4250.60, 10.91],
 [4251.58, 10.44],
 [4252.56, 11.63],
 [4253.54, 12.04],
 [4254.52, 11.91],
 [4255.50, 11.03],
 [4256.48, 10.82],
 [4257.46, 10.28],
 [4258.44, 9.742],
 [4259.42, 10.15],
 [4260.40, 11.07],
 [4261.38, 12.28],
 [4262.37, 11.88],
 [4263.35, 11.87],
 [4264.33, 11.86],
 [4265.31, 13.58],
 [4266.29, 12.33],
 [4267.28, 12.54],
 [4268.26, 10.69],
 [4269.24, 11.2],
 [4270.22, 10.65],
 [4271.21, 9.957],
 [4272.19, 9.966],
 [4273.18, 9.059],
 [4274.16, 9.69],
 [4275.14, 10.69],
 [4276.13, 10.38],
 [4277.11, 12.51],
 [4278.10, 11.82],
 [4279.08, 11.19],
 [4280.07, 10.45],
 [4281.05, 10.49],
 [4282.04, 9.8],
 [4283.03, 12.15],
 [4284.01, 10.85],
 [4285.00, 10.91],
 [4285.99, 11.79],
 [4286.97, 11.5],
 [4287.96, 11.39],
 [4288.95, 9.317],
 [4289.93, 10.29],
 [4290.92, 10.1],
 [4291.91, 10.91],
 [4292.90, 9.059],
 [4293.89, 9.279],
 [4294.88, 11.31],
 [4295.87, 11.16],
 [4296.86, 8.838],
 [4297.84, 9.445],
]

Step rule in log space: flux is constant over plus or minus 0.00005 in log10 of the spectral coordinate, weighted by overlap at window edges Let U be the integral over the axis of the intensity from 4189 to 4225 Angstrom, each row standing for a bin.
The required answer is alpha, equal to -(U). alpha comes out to -387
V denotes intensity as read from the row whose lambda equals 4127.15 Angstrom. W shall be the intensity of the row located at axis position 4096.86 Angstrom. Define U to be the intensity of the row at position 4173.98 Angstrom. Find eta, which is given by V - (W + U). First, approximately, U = 10.55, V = 11.6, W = 8.527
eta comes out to -7.5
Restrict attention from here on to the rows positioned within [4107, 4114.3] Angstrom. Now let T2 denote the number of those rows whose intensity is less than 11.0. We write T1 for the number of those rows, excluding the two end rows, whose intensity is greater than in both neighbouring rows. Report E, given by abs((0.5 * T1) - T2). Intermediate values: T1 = 1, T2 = 6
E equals 5.5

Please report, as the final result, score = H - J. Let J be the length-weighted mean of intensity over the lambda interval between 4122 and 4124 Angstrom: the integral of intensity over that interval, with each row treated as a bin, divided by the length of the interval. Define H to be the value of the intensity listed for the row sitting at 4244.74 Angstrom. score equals 0.9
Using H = 11.28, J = 10.4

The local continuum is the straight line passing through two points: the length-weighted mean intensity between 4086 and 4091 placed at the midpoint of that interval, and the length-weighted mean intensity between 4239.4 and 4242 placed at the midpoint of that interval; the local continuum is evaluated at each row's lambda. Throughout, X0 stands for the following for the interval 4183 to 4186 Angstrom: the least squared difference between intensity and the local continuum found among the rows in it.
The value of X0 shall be 0.0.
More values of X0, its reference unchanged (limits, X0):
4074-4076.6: 1.3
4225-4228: 5.0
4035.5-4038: 0.0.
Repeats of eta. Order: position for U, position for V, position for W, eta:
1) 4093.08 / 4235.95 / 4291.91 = -10.5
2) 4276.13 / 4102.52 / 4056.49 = -15.1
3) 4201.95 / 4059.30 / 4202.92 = -11.1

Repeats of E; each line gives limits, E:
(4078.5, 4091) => 3.0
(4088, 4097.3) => 4.5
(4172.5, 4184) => 6.5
